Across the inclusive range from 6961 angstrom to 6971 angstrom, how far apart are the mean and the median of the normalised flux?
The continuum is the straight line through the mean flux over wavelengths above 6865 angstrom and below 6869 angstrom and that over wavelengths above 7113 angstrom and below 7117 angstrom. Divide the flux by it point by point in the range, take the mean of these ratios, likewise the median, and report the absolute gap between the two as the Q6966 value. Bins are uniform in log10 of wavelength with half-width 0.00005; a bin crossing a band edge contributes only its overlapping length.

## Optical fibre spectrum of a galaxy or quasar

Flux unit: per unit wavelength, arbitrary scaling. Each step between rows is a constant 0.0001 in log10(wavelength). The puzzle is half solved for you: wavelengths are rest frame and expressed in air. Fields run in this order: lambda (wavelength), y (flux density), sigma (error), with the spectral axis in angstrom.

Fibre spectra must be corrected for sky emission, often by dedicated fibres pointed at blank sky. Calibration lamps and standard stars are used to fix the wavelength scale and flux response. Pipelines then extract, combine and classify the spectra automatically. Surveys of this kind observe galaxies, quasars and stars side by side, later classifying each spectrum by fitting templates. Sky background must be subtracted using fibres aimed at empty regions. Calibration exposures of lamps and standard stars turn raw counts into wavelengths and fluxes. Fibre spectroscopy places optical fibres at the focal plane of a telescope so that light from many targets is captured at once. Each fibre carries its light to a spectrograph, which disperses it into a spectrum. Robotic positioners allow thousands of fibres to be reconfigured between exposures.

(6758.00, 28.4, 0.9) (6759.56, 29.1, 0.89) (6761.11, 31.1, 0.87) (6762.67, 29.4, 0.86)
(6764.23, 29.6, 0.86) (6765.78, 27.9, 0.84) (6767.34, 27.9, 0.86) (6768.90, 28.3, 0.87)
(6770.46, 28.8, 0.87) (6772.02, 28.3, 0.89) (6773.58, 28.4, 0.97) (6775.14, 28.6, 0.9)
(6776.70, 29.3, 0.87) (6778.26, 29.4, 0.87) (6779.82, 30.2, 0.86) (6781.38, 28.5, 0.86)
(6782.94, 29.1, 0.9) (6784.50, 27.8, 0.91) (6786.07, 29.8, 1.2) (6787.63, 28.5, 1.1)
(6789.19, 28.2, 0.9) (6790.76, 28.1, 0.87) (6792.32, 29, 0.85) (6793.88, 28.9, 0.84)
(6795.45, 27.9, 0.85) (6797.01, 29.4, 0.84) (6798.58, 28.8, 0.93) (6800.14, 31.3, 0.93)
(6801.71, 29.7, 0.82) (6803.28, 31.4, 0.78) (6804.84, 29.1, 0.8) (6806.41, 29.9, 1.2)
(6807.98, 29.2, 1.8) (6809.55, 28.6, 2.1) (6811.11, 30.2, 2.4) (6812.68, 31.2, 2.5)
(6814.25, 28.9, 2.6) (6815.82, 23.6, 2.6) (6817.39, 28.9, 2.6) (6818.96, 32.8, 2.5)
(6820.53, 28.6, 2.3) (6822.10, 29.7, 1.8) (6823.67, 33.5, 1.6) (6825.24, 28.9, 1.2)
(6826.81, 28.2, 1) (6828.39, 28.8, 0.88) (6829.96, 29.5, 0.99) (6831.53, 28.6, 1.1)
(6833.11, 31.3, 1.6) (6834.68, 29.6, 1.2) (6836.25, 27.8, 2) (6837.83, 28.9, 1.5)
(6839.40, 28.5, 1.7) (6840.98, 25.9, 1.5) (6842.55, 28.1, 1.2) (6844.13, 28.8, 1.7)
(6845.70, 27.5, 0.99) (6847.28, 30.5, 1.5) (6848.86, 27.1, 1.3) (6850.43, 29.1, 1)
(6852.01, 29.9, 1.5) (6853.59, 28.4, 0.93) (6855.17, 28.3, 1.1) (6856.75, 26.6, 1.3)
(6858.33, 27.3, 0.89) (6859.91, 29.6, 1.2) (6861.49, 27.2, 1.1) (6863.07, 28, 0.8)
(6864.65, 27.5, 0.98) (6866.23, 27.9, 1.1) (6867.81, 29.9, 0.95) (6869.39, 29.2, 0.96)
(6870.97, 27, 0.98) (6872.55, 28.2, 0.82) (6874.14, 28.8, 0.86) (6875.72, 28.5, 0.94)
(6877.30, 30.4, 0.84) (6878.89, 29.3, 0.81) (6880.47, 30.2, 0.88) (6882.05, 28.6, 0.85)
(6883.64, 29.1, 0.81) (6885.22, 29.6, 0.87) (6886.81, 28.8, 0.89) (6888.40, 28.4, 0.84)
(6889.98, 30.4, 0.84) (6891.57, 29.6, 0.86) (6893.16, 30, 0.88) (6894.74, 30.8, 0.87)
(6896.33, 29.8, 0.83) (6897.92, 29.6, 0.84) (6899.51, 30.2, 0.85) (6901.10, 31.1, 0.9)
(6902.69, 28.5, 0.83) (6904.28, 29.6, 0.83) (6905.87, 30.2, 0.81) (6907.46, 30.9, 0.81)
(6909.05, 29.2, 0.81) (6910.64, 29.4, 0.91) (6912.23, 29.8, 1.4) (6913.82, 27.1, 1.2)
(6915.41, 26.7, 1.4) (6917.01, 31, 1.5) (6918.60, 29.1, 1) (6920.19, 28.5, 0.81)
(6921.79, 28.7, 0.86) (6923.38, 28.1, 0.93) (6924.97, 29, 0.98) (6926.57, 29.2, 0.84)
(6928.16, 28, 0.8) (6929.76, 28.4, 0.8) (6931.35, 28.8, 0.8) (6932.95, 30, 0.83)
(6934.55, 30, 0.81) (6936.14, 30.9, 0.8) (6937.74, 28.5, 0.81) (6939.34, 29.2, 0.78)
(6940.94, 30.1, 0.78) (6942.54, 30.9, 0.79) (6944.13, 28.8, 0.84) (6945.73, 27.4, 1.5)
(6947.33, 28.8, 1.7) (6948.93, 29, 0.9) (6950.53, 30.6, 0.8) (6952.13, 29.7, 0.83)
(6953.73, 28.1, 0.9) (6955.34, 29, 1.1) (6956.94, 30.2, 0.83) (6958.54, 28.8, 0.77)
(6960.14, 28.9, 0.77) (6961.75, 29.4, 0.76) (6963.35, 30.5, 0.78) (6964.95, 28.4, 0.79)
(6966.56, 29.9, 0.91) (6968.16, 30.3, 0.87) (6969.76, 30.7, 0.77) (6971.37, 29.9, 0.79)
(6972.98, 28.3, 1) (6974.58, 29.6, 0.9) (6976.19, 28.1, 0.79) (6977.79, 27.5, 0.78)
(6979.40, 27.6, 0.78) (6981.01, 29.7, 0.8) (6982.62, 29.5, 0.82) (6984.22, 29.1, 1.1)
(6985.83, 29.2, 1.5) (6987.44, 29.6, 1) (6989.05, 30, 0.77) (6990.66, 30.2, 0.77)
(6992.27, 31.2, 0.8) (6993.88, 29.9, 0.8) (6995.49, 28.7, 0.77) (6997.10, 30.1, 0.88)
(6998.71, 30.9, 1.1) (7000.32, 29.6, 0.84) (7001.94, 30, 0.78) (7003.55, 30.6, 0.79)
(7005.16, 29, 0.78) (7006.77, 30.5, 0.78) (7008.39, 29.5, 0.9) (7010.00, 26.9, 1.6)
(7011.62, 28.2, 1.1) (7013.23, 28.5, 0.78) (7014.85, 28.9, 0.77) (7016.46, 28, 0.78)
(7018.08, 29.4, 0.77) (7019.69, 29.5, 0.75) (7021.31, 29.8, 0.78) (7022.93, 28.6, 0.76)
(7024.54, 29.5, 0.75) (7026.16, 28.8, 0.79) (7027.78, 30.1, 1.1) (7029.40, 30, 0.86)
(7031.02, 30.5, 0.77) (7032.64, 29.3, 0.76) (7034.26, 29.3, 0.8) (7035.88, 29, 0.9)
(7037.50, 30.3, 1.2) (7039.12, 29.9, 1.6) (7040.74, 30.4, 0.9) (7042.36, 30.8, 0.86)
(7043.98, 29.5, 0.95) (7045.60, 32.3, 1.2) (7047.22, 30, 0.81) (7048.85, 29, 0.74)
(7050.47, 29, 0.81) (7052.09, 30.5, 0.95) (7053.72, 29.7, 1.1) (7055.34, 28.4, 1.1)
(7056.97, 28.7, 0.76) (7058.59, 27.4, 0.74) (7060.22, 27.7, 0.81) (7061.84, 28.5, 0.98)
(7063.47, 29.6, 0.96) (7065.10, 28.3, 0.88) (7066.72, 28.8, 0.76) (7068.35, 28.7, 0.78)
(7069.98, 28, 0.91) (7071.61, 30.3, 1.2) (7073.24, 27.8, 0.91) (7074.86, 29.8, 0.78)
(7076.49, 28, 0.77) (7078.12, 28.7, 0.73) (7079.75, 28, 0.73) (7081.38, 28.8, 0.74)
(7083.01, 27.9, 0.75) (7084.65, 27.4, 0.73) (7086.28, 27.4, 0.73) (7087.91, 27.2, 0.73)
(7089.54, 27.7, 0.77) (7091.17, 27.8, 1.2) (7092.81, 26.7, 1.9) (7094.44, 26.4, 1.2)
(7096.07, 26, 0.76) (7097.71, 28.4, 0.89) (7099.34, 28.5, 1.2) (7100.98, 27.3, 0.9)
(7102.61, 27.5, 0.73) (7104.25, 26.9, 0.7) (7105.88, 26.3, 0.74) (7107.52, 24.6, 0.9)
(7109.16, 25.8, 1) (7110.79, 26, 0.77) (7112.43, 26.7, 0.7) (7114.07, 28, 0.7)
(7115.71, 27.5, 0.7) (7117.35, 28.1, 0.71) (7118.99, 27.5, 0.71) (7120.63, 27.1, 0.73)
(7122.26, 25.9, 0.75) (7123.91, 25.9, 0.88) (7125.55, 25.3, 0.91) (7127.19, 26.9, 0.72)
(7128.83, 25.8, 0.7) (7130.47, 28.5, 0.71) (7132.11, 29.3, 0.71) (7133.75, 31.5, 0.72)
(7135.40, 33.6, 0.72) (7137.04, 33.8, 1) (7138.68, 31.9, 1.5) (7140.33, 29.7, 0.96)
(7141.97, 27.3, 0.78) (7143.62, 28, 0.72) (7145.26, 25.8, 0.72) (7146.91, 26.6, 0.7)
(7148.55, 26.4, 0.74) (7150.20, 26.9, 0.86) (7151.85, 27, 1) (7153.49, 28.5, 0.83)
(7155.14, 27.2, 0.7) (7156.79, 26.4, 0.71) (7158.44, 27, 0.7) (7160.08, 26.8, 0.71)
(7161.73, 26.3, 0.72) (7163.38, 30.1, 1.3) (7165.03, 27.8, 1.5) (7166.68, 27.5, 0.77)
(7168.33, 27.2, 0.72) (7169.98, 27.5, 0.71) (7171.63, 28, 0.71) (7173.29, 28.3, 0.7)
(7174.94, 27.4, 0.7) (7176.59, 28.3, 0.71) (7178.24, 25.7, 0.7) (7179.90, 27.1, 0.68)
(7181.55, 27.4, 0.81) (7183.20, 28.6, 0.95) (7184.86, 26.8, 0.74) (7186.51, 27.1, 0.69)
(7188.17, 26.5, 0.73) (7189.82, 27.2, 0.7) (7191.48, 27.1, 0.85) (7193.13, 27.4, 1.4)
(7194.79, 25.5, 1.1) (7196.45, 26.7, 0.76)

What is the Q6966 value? 0.008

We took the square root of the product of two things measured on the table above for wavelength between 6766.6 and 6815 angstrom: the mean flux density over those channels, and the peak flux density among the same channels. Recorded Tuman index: 30.2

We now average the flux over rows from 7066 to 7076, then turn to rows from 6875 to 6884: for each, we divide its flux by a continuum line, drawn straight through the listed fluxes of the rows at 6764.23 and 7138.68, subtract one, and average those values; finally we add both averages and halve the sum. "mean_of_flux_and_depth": 14.4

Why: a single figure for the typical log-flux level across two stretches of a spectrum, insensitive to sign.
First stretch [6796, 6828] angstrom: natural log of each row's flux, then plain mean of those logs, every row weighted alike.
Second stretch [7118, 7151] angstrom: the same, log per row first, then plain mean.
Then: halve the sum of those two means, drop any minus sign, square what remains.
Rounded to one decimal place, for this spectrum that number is 11.3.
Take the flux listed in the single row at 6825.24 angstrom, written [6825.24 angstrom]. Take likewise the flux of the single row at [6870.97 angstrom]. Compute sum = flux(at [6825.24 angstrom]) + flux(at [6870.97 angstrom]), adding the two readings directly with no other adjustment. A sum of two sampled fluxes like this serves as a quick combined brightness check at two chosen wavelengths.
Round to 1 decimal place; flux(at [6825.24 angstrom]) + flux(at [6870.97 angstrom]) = 55.9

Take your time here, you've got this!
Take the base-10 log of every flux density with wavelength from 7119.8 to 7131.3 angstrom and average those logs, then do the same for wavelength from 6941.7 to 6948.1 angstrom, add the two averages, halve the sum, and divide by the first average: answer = 1.014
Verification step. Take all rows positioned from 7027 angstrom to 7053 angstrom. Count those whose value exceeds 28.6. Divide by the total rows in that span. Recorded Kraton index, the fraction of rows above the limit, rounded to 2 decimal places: 1.00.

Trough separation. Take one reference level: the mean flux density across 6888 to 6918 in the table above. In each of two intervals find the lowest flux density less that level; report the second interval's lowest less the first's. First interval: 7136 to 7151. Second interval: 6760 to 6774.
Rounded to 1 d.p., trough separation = 2.1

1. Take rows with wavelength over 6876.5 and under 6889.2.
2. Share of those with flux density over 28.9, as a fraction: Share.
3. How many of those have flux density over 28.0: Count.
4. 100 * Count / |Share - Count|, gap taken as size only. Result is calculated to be 108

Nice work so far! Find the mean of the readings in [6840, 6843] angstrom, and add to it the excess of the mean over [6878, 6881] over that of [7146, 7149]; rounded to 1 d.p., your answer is 30.2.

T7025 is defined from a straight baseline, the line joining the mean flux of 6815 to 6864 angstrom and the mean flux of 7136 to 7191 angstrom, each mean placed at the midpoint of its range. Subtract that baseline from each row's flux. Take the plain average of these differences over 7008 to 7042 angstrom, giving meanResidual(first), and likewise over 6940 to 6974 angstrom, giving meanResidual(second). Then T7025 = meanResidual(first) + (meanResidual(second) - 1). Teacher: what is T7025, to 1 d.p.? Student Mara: 1.2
